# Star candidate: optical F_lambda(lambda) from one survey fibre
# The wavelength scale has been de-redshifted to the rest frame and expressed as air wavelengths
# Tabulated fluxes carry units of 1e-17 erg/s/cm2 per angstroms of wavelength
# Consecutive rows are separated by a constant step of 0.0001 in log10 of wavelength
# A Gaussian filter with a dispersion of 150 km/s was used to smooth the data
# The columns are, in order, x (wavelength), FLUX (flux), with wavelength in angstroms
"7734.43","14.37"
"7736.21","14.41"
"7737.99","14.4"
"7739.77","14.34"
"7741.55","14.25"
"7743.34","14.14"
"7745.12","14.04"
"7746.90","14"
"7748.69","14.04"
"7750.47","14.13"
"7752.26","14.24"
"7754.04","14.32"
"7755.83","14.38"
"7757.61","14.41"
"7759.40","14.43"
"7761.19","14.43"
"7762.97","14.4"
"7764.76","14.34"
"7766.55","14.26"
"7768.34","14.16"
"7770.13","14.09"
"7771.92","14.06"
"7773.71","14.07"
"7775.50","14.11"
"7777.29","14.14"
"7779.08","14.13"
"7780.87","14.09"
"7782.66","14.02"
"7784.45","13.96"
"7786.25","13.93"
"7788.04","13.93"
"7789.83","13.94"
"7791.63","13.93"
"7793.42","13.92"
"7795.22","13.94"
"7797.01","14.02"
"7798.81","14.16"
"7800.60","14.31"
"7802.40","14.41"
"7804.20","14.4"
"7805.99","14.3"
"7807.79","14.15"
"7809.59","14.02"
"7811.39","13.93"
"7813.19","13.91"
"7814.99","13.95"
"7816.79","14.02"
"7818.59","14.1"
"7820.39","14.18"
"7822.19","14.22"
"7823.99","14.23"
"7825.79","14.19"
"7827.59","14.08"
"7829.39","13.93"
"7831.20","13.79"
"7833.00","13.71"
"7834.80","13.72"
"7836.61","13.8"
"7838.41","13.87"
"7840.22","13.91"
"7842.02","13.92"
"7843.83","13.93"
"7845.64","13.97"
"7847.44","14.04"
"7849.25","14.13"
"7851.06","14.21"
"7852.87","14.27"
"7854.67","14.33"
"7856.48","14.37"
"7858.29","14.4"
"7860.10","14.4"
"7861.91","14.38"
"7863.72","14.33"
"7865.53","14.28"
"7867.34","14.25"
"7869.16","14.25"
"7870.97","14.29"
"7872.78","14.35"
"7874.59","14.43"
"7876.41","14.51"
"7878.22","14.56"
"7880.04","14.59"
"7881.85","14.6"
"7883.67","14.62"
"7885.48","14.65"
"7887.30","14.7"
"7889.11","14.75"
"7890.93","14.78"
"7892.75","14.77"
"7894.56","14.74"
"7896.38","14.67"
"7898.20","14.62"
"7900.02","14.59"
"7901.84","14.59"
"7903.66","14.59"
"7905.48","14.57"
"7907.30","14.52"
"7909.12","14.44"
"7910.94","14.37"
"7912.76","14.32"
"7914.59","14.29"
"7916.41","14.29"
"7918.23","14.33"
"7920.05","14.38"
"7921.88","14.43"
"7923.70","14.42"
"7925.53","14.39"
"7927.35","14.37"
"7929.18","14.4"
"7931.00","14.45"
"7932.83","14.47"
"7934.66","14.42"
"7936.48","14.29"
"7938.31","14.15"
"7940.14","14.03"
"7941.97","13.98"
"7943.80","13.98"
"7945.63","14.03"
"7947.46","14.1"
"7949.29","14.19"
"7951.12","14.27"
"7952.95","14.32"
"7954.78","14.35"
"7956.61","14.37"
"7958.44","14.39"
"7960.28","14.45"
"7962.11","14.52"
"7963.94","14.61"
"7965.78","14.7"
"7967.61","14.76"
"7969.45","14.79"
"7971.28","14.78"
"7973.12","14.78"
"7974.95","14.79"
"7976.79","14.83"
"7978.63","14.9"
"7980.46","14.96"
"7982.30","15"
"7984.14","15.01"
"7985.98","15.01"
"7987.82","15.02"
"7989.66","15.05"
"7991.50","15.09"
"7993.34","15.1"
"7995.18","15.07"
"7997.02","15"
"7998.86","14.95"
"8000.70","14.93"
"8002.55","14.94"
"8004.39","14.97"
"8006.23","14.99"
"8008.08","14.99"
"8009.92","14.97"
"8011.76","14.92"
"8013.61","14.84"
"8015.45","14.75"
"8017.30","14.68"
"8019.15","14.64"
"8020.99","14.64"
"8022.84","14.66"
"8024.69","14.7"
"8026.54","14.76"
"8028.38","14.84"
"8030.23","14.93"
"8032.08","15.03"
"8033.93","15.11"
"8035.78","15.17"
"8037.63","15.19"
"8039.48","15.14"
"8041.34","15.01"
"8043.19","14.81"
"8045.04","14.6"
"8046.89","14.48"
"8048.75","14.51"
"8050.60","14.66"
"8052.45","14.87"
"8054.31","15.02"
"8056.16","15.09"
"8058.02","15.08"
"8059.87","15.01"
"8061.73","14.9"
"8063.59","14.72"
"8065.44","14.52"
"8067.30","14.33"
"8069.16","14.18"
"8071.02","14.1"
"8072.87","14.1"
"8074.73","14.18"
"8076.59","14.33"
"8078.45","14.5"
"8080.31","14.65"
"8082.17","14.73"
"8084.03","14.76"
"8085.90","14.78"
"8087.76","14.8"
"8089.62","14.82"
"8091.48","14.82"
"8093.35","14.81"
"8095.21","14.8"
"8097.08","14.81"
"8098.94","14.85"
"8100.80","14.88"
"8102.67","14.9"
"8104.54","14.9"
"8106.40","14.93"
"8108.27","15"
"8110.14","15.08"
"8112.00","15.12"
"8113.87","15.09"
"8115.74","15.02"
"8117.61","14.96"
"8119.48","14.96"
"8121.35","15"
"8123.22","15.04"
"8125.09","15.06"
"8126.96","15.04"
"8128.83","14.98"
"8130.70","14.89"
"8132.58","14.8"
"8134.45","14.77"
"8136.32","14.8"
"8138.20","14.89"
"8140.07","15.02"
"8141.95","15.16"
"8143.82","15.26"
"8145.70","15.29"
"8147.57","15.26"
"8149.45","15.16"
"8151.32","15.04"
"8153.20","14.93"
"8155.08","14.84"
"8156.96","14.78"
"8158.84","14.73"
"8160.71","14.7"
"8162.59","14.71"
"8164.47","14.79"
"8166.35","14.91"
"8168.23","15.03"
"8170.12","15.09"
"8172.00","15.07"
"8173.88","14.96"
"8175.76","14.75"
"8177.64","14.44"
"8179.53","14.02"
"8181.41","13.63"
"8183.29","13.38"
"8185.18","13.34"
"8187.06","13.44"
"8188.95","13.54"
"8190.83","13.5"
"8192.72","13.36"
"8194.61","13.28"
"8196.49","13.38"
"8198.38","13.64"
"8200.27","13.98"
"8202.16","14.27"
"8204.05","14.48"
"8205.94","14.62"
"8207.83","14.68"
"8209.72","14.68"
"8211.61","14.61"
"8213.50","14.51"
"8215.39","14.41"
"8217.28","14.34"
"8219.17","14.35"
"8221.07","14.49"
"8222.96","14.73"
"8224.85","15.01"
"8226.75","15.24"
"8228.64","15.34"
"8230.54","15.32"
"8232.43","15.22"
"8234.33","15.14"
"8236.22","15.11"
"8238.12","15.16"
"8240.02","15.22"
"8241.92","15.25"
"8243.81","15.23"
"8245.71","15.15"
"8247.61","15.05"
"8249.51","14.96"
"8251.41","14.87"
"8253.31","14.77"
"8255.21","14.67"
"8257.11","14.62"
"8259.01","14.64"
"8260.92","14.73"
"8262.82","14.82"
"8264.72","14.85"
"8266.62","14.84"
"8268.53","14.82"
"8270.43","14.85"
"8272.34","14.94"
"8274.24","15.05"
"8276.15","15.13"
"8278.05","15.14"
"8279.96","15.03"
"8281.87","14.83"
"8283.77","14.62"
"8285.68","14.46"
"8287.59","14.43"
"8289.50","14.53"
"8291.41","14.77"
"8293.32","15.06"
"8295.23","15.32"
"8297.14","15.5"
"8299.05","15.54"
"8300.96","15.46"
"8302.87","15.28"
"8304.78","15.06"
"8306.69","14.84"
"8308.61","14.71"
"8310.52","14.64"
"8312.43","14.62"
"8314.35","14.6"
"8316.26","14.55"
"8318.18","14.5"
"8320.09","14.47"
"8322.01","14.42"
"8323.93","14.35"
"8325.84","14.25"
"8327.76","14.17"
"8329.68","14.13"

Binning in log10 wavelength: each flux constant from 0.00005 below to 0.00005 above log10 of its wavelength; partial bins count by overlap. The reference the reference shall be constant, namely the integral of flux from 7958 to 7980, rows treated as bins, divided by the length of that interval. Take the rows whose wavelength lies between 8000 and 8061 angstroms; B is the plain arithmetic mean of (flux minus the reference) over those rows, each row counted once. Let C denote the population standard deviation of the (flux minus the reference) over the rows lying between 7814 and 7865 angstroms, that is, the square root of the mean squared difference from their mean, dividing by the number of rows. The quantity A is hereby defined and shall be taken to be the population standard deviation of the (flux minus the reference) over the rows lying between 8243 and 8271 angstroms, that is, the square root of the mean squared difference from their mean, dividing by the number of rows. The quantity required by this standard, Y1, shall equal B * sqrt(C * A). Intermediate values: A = 0.171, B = 0.2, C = 0.21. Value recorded 0.03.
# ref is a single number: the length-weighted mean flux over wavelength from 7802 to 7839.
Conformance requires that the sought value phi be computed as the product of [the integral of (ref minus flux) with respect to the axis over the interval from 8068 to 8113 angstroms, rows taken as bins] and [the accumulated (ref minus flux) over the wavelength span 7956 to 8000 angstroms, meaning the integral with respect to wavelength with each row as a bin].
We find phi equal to 1035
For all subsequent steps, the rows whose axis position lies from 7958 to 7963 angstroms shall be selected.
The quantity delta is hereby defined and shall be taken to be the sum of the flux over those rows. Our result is 43.4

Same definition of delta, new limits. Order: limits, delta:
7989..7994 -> 45.2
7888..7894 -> 44.3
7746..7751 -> 42.2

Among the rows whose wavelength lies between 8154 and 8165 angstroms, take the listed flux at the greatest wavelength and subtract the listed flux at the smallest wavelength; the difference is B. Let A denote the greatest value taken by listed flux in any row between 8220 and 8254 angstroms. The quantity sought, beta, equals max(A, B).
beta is 15.3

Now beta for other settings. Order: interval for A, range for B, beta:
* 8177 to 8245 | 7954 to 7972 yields 15.3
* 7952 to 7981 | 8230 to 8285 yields 15.0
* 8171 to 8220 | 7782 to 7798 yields 15.1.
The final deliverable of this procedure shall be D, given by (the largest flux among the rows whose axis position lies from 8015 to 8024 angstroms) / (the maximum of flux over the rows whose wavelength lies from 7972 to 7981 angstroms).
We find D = 0.99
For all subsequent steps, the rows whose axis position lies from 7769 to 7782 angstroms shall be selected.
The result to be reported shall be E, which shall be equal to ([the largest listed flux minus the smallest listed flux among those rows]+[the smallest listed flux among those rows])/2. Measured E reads 7.07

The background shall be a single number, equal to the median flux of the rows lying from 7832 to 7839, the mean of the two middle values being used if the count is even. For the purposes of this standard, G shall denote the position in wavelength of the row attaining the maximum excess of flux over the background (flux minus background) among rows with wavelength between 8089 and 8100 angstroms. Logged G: 8098.94 angstroms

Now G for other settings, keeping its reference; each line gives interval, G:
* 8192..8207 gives 8205.94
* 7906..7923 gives 7907.30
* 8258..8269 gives 8264.72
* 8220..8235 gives 8228.64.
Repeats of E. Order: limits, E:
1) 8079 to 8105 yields 7.45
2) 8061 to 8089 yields 7.45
